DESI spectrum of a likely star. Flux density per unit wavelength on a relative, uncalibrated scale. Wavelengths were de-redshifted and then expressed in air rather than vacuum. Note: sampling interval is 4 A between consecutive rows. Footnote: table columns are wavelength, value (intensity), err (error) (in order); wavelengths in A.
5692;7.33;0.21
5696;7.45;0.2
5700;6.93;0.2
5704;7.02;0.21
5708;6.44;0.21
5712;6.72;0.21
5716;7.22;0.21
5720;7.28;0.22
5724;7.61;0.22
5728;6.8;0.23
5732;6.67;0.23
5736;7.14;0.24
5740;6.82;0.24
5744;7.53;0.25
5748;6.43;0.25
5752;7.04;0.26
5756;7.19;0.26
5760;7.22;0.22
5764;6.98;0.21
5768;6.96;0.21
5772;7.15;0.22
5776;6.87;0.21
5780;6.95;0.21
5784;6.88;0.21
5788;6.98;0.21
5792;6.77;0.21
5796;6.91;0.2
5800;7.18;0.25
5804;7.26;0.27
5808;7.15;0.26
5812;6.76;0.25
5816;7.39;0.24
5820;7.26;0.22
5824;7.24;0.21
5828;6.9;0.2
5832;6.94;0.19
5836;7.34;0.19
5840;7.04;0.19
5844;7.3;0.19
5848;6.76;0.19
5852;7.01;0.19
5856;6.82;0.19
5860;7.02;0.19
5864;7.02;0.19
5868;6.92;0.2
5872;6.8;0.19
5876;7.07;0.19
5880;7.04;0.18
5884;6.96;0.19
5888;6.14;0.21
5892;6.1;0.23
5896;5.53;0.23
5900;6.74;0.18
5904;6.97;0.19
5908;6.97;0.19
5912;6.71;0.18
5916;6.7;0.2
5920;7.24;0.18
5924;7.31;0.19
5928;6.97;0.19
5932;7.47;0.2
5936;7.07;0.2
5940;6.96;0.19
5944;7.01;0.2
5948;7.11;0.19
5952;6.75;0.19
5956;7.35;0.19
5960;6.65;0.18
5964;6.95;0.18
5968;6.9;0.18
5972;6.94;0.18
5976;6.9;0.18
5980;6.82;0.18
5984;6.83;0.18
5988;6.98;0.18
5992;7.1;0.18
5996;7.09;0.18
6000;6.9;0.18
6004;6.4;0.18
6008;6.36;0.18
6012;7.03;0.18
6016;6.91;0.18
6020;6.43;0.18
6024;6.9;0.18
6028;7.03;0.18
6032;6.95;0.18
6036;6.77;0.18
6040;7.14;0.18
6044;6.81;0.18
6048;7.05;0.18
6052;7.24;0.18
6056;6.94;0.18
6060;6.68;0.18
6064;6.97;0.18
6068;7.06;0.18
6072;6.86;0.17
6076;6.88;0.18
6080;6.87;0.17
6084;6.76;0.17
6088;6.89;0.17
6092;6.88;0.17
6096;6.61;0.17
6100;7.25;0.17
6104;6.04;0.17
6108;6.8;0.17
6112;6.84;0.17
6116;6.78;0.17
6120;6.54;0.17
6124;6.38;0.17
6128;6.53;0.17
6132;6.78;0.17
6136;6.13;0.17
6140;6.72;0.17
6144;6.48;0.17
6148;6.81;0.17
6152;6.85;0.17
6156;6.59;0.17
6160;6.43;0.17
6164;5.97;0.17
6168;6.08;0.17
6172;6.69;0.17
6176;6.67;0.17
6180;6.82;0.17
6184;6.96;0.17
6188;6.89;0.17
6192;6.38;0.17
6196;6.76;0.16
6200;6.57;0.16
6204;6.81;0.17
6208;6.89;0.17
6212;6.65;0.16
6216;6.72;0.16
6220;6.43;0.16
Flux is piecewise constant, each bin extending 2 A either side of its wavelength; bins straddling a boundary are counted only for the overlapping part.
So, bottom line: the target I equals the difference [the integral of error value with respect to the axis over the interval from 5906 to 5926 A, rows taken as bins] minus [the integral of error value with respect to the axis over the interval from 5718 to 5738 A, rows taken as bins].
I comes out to -1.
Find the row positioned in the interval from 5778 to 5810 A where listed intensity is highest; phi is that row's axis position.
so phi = 5804 A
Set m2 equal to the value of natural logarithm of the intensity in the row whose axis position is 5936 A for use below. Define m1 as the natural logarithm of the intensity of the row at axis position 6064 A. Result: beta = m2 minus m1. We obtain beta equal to 0.014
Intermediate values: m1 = 1.94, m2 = 1.96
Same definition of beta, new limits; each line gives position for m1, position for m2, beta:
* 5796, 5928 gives 0.009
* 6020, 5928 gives 0.081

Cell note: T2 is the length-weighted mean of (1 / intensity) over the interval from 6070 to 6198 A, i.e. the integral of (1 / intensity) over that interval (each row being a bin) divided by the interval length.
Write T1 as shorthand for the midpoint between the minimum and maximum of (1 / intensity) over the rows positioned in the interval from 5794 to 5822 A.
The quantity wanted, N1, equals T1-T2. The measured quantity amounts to -0.009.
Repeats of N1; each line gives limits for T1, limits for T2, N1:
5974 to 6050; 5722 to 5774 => 0.006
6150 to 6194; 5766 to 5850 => 0.014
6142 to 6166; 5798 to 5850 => 0.016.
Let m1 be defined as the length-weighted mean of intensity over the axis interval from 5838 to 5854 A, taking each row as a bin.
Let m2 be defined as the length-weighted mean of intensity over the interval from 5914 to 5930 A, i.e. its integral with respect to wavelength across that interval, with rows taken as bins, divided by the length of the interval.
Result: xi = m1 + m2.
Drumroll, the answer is 14.1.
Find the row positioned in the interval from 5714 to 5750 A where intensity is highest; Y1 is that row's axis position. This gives 5724 A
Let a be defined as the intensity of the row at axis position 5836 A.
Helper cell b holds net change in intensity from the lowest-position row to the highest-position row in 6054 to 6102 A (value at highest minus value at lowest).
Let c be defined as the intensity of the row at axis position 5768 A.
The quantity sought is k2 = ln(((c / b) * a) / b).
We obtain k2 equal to 6.3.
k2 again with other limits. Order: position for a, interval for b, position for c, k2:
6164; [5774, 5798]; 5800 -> 10.2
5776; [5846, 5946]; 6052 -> 6.7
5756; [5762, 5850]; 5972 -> 6.9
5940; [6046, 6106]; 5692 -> 3.9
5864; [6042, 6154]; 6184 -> 10.3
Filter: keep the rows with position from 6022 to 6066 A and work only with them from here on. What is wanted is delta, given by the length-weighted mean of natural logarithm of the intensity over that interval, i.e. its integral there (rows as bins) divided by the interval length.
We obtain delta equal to 1.94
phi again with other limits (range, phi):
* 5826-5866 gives 5836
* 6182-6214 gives 6184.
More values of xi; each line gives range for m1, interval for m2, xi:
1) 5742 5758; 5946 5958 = 14.1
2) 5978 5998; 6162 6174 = 13.2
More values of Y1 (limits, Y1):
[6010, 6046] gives 6040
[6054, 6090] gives 6068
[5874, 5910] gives 5876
